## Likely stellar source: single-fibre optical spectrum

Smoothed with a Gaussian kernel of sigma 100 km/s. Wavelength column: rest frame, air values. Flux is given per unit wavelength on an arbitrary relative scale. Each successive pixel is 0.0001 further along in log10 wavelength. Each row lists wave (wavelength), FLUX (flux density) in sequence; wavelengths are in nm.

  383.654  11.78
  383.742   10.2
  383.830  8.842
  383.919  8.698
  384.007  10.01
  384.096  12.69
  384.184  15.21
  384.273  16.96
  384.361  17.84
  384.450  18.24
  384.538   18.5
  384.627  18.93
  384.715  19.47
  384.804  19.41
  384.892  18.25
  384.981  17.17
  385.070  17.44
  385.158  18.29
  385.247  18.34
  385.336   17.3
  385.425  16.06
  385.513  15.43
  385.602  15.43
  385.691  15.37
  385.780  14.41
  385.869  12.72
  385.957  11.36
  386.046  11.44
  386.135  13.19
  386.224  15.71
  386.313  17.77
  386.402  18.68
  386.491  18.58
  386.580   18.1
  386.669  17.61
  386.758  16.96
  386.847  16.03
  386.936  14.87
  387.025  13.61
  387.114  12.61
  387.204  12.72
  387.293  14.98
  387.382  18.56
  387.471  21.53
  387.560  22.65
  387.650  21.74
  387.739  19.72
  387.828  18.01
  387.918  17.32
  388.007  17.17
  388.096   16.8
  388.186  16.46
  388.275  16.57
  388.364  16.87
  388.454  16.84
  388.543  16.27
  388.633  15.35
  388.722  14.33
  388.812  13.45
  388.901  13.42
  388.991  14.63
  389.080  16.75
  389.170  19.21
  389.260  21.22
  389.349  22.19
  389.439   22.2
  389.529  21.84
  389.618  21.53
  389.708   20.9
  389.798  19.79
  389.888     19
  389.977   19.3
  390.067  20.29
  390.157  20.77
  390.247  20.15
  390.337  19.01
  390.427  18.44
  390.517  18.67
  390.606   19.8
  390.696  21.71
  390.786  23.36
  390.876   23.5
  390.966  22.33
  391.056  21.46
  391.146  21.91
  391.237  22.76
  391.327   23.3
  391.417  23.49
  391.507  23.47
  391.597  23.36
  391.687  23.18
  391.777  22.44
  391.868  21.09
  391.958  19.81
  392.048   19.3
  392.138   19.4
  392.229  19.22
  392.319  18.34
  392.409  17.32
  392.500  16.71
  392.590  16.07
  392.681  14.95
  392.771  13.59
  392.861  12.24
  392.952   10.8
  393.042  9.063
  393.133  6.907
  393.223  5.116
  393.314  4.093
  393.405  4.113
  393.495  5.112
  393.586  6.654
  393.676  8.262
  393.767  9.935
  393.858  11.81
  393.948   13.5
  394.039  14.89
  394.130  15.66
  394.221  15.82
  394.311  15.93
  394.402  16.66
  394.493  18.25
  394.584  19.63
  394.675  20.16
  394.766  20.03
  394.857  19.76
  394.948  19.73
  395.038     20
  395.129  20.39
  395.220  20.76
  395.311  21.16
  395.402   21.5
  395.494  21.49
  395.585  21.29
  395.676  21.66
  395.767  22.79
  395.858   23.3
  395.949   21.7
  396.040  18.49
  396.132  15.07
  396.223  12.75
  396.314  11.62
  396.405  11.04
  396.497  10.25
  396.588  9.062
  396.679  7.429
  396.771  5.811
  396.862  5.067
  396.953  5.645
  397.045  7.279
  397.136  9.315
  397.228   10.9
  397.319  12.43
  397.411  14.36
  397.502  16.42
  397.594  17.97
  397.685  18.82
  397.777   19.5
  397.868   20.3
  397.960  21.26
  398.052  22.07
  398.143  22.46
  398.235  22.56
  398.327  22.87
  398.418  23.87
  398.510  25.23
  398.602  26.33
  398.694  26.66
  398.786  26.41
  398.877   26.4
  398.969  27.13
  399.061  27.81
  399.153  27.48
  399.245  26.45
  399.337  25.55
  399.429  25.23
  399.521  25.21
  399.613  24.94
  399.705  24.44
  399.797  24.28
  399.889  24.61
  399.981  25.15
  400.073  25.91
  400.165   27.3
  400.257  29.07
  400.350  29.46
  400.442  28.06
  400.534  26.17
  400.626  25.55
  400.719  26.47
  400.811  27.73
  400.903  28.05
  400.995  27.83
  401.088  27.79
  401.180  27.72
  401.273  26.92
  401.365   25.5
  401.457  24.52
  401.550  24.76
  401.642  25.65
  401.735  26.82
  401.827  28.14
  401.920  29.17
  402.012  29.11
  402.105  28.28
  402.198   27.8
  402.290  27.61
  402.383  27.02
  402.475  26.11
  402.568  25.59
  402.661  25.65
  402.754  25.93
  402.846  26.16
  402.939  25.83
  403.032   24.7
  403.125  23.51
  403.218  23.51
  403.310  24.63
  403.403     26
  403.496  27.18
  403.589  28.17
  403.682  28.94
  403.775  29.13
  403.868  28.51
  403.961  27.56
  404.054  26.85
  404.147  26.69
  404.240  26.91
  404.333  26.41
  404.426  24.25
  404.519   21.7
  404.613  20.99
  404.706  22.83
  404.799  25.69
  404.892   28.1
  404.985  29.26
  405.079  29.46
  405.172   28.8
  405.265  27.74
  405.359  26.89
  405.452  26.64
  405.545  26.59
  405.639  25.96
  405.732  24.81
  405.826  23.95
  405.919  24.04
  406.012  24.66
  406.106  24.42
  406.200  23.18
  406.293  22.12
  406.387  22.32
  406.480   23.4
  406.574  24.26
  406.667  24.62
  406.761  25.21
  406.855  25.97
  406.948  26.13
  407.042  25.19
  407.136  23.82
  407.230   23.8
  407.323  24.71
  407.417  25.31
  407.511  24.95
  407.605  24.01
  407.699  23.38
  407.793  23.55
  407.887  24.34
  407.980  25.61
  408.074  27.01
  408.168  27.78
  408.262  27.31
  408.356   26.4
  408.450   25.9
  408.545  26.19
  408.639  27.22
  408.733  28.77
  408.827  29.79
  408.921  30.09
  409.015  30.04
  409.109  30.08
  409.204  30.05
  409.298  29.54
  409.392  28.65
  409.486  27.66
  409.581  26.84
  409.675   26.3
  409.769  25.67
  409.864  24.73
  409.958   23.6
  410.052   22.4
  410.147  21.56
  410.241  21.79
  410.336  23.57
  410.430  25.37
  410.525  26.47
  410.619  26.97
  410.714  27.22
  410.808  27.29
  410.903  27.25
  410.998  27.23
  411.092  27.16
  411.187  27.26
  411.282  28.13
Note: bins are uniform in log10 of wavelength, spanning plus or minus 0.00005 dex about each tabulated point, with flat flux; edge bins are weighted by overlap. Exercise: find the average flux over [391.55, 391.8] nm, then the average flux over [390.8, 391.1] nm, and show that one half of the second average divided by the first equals 0.488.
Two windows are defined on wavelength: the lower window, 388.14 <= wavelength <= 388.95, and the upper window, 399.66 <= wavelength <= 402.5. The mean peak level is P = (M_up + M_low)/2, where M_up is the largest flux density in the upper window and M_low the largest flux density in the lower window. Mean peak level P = 23.2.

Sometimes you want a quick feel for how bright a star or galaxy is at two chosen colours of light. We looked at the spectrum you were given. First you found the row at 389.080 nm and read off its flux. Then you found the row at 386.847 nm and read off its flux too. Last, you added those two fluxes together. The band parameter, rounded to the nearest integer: 33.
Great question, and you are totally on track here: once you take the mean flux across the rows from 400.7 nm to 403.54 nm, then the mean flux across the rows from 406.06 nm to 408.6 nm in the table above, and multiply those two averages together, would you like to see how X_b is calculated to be 659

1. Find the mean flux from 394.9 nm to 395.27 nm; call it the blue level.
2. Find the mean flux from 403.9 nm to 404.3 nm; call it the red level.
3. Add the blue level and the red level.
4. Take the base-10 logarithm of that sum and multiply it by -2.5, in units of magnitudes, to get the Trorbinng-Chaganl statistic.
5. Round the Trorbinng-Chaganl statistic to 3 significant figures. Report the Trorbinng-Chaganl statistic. -4.19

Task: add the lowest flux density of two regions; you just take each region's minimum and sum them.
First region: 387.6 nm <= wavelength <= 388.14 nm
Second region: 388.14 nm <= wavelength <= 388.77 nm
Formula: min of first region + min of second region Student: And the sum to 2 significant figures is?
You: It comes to 31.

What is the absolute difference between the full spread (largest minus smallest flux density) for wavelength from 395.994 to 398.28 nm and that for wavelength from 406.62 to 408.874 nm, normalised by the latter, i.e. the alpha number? 1.7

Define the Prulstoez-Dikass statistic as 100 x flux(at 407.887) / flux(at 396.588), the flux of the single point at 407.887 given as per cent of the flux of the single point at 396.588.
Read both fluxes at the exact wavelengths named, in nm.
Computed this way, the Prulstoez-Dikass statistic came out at 269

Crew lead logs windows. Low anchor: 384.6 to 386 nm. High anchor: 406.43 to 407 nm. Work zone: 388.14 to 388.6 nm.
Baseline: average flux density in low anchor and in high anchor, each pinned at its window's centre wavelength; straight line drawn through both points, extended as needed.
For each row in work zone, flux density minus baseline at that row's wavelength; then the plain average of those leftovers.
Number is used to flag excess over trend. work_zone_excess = -1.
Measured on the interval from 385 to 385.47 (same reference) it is 1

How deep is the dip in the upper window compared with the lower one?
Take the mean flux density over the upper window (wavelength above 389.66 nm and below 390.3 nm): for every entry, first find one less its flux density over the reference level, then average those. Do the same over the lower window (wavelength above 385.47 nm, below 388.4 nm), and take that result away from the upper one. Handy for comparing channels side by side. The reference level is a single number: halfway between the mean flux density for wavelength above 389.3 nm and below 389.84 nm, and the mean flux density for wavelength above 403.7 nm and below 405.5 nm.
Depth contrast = -0.2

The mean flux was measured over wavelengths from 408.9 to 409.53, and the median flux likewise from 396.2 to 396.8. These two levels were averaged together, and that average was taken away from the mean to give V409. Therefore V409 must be 10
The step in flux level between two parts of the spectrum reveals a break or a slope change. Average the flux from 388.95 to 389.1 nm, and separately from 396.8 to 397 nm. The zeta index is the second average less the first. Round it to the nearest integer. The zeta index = -10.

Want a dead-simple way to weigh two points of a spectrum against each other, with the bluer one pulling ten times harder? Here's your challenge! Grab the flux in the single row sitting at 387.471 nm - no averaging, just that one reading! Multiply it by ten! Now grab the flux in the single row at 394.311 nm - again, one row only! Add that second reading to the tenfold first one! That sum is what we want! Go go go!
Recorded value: 231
